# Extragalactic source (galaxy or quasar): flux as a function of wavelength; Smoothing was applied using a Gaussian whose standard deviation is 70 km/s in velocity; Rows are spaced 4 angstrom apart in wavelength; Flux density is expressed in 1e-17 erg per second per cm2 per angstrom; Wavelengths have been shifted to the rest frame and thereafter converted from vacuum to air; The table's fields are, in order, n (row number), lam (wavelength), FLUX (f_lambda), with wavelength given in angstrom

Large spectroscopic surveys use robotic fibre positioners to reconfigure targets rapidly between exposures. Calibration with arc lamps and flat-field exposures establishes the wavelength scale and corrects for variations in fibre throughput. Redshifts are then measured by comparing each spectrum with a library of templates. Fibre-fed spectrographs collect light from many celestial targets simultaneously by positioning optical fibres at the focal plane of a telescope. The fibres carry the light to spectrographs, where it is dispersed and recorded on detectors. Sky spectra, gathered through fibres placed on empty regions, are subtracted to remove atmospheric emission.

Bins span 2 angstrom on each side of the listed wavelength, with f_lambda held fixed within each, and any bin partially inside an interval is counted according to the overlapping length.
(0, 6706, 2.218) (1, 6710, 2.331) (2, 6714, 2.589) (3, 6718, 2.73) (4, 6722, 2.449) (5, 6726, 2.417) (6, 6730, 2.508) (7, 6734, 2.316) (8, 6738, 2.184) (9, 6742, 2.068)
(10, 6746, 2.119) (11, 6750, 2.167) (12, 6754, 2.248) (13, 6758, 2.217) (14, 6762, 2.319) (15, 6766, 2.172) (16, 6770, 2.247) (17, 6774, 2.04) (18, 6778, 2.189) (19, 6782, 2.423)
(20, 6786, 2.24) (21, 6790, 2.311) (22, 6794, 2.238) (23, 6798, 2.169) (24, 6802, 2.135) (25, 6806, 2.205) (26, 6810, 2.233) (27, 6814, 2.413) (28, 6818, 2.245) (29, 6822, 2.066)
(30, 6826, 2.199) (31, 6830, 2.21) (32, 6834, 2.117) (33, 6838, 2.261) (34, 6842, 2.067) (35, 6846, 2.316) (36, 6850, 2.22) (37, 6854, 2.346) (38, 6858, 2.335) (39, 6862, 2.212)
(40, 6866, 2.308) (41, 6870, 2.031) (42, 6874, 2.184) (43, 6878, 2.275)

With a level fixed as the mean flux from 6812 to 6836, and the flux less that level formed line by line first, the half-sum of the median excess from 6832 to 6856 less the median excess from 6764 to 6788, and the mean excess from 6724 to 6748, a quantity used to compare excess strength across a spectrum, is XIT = 0.043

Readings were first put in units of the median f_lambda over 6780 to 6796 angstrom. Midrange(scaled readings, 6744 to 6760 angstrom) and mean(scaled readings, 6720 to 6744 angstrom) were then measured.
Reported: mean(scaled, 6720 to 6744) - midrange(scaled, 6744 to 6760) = 0.06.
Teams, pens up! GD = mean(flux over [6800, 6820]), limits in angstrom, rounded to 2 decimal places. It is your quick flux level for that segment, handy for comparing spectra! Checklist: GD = 2.25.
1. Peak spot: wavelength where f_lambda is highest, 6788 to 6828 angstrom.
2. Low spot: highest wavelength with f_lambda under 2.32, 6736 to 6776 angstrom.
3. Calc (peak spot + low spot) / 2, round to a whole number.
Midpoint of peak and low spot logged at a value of 6794 angstrom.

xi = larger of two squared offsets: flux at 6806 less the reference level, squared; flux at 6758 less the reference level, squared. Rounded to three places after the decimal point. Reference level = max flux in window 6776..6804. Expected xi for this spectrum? 0.048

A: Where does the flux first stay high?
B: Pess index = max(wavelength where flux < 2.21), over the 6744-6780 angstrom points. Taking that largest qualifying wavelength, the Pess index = 6778 angstrom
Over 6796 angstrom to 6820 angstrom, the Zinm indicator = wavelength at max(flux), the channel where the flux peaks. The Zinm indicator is 6814 angstrom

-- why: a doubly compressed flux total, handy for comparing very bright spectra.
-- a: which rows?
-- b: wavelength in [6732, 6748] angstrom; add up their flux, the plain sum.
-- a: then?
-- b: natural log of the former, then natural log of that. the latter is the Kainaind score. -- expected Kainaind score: 0.77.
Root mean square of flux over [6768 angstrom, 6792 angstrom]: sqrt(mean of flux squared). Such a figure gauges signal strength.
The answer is 2.24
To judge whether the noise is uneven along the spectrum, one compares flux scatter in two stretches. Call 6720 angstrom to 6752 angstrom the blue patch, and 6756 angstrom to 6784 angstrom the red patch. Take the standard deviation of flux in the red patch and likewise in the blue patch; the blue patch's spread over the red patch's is 1.4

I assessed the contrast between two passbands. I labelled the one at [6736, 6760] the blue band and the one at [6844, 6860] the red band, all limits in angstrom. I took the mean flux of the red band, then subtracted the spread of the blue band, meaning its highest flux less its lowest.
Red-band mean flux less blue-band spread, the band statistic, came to 2.1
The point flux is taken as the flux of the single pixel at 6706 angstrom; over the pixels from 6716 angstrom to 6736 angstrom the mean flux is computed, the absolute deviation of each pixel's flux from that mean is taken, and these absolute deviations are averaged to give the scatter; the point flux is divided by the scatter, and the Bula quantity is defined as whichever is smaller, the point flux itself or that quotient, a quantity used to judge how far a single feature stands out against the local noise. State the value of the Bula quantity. 2.218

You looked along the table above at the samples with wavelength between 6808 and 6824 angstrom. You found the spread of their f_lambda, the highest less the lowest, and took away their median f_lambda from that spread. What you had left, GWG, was -1.89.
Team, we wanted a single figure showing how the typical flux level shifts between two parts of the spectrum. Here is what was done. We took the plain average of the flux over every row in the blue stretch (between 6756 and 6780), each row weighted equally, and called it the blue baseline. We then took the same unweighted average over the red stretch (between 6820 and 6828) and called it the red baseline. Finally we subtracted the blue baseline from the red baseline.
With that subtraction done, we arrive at -0.065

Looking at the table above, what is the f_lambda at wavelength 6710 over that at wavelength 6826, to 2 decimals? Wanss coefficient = 1.06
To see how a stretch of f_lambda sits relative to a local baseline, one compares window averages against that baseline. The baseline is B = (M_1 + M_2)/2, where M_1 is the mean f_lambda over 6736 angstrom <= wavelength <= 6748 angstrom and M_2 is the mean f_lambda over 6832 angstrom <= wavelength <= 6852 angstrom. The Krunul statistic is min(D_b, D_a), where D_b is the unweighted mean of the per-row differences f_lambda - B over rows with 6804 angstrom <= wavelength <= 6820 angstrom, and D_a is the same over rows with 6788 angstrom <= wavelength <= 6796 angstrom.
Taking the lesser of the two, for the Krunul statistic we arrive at 0.11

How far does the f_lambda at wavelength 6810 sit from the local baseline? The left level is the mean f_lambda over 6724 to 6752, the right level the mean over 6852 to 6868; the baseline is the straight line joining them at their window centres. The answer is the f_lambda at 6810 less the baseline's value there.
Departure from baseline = -0.048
